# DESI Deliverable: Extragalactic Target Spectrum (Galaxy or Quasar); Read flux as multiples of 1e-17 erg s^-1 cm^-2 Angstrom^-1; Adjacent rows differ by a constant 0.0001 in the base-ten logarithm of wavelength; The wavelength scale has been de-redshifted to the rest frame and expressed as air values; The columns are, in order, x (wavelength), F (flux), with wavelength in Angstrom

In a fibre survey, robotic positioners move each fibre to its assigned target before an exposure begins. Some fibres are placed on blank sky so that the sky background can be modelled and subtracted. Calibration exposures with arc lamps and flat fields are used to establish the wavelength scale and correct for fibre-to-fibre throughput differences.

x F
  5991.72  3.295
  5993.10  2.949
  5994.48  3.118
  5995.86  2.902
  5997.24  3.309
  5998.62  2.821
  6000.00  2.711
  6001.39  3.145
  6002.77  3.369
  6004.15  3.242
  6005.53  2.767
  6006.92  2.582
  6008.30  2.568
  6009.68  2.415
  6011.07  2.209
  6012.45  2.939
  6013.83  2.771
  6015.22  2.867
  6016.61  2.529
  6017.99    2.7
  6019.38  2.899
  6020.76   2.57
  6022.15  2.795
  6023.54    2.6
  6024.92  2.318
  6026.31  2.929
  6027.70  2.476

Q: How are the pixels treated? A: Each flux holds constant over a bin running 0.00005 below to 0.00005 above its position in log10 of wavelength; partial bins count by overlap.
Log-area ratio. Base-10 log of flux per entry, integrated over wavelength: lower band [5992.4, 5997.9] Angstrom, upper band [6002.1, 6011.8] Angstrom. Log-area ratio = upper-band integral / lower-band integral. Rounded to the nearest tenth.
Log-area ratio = 1.6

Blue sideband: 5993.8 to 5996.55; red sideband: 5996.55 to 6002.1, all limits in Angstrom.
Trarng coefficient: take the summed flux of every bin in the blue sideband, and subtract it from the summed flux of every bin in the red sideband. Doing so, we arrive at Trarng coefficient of 6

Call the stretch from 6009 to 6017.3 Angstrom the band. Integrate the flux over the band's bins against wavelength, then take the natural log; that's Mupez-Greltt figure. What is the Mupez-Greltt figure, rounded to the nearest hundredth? 3.08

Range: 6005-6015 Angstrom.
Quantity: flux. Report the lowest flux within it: 2.209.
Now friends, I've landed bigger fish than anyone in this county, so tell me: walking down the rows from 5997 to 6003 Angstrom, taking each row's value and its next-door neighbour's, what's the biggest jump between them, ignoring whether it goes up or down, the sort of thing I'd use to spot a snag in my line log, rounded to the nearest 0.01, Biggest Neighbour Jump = 0.49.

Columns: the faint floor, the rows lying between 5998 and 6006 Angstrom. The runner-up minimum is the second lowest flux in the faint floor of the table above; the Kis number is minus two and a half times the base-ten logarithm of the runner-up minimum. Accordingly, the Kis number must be -1.11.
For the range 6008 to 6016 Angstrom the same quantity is -0.96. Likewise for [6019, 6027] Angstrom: -1.02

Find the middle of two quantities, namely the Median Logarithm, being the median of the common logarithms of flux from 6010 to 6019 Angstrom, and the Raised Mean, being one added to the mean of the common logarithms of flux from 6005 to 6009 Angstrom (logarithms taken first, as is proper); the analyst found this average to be 0.929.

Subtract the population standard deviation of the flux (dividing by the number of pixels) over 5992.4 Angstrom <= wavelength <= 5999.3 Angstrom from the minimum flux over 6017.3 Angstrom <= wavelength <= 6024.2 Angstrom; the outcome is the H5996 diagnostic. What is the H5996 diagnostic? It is 2.40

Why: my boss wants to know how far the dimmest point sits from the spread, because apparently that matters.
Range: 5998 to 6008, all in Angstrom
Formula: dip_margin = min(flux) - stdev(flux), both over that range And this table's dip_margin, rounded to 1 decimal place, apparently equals 2.3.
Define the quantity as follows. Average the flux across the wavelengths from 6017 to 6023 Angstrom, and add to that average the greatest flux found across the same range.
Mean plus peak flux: 5.6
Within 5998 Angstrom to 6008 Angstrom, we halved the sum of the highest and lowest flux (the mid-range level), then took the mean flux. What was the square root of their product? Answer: 3.0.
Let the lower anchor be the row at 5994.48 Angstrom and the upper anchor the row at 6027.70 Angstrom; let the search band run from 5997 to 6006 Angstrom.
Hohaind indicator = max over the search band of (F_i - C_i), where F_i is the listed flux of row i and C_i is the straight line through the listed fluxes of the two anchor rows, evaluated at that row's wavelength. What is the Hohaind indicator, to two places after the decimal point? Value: 0.41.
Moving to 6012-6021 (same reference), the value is 0.26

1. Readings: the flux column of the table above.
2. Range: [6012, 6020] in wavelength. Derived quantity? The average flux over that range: 2.78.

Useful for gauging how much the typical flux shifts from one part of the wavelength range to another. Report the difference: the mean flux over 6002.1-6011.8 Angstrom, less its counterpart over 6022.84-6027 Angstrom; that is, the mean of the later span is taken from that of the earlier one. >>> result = 0.12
